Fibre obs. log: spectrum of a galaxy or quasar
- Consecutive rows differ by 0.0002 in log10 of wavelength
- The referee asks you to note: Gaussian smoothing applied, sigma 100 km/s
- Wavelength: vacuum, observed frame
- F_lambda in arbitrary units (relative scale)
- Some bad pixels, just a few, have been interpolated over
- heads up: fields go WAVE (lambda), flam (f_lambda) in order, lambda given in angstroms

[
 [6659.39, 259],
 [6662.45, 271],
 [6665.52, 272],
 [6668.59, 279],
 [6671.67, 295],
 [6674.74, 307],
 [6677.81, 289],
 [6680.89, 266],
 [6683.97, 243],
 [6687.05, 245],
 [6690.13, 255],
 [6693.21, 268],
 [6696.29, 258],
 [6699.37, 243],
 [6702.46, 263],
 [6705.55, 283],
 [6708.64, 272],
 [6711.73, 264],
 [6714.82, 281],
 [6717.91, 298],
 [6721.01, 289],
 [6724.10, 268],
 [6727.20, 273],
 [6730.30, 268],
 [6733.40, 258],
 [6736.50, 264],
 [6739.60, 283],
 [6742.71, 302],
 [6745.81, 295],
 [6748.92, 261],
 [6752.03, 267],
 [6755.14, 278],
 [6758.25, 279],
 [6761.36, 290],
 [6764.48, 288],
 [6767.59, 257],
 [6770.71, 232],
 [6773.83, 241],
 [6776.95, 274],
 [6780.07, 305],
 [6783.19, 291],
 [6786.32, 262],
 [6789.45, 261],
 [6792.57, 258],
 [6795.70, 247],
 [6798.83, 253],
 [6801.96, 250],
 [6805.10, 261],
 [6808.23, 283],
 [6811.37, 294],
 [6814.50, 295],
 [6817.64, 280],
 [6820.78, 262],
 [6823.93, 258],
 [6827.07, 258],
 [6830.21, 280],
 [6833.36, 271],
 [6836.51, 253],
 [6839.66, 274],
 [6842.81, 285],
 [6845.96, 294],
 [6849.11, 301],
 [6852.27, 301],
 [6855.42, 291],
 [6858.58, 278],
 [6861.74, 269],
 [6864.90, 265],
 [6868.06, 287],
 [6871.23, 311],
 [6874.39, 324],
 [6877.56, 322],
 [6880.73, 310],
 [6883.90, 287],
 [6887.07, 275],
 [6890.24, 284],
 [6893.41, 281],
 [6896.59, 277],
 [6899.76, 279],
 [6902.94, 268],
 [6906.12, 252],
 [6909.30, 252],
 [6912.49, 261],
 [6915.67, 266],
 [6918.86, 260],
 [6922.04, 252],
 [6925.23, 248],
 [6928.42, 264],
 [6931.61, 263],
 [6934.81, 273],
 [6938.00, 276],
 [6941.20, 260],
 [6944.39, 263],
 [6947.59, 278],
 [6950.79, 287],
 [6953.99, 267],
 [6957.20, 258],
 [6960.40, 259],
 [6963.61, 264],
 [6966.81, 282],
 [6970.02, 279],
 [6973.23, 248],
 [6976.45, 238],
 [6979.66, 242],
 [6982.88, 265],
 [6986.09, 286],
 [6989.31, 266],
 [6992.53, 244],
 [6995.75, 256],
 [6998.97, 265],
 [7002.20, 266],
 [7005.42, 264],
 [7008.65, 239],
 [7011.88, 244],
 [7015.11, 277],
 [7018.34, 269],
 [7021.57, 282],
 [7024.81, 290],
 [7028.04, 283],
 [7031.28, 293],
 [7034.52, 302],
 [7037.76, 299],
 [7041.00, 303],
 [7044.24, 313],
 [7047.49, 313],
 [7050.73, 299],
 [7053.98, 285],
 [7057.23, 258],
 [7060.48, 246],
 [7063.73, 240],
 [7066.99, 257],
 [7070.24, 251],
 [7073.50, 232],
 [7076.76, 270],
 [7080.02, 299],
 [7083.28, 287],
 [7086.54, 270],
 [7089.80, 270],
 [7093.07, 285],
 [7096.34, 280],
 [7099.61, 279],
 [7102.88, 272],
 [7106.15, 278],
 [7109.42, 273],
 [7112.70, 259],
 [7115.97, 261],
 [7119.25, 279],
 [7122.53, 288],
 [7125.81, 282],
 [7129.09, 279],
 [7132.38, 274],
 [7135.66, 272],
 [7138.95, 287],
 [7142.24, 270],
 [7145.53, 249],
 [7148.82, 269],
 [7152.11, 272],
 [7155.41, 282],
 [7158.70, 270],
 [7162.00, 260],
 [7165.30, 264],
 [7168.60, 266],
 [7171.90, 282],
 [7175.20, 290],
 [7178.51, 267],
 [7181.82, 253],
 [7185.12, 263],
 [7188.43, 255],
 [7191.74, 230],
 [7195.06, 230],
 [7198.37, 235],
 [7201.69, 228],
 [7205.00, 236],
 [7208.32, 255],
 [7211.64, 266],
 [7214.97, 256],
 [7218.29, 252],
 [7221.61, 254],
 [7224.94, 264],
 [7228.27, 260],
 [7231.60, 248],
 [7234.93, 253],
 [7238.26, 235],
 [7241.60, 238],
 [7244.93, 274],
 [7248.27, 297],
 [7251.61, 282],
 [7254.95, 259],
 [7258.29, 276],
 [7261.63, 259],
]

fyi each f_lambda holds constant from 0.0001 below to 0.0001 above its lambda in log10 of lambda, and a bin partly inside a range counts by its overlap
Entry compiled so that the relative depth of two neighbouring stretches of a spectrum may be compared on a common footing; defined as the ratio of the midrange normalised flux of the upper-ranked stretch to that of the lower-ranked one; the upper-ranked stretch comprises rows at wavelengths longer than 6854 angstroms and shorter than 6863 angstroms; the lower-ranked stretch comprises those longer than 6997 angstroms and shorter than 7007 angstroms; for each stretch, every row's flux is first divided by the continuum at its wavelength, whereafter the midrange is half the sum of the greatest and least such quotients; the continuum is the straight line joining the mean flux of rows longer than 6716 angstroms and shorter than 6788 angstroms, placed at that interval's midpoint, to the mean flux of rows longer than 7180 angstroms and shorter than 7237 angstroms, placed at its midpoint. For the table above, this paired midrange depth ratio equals 1.02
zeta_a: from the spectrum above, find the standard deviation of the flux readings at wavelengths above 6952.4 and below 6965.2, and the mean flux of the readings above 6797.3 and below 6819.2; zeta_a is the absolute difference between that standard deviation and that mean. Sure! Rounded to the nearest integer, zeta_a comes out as 270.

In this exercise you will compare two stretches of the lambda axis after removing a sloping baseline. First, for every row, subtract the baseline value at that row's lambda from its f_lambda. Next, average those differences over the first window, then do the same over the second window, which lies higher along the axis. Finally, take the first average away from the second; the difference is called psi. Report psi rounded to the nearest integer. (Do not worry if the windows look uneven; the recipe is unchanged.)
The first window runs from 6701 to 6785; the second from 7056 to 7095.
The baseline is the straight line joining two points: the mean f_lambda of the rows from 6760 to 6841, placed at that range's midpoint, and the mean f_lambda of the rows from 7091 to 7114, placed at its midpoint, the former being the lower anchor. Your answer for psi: -19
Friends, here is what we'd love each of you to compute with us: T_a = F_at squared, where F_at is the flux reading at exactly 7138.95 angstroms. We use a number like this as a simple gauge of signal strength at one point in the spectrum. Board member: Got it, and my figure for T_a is 82369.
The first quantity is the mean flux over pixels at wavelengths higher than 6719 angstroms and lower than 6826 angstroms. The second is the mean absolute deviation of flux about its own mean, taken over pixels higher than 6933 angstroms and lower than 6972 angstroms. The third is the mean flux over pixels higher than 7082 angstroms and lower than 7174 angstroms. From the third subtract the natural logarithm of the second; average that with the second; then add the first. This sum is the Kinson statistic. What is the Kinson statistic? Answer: 411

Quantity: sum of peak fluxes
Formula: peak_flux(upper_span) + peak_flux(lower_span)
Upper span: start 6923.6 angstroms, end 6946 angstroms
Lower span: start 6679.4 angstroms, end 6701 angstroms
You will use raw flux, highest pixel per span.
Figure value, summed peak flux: 544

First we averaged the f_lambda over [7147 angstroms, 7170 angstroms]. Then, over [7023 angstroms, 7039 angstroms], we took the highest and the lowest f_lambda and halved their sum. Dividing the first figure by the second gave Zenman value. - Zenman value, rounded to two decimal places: 0.92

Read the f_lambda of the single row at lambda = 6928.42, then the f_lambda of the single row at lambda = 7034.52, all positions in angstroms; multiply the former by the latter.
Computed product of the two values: 79728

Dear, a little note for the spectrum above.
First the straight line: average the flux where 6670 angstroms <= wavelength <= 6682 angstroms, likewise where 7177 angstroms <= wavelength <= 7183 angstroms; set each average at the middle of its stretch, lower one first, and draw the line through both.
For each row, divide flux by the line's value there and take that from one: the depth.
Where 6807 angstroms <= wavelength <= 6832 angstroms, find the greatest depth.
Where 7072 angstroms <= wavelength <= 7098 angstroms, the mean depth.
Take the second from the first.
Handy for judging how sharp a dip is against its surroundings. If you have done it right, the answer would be 0.11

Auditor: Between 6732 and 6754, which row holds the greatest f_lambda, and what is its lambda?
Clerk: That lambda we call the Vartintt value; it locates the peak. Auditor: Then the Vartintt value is 6742.71 angstroms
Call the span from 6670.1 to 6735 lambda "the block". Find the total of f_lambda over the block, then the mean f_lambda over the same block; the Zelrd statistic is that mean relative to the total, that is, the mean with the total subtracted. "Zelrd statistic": -5415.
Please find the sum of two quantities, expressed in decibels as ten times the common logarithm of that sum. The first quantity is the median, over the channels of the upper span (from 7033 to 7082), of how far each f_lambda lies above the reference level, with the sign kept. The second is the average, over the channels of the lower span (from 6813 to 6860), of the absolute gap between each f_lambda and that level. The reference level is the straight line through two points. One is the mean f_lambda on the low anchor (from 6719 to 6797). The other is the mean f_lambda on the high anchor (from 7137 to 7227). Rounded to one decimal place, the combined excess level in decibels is 15.7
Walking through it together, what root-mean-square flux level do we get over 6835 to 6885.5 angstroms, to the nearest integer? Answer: 291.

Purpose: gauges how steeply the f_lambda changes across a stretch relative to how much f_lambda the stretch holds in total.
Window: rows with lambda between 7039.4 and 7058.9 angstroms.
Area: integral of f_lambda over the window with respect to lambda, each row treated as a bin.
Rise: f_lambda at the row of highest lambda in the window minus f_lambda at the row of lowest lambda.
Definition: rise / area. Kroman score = -0.008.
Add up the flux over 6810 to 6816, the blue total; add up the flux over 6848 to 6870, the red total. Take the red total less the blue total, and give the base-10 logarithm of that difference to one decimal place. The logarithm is 3.1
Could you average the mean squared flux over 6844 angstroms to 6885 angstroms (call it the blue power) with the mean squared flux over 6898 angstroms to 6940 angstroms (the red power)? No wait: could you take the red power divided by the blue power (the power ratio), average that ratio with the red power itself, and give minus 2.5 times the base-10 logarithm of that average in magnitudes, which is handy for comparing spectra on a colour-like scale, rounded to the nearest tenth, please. -11.3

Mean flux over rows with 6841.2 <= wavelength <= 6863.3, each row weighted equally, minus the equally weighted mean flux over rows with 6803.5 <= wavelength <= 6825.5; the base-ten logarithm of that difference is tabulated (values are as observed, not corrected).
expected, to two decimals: 1.09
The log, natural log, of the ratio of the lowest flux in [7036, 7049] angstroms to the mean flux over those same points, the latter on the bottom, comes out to -0.03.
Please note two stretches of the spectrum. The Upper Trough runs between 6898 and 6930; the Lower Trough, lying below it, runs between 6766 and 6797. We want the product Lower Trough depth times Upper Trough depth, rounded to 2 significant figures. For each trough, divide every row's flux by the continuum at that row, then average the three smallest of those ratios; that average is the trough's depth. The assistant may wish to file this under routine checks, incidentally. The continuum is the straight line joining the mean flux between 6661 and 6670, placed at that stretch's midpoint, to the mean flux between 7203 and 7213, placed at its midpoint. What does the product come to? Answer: 0.85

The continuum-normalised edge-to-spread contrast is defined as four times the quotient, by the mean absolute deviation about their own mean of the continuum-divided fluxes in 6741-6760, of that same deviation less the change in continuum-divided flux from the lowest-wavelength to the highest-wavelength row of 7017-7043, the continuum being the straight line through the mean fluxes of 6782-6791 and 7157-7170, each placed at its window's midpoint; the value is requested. -8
